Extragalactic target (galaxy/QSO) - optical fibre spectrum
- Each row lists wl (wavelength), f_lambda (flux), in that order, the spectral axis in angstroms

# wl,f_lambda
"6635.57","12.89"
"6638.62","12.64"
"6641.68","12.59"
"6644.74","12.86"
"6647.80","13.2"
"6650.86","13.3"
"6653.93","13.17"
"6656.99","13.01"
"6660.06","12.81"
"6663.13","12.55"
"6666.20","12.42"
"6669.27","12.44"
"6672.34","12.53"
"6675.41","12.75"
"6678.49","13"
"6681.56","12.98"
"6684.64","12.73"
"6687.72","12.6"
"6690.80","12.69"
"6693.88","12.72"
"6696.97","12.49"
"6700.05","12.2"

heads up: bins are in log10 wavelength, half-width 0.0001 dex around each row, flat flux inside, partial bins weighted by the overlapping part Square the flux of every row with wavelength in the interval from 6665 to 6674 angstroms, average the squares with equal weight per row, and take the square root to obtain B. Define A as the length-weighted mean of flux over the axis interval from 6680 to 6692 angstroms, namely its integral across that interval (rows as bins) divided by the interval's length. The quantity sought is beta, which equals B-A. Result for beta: -0.3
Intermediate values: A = 12.8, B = 12.5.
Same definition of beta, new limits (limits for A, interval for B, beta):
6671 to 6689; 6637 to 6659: 0.2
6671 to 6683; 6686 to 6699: -0.2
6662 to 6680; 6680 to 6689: 0.2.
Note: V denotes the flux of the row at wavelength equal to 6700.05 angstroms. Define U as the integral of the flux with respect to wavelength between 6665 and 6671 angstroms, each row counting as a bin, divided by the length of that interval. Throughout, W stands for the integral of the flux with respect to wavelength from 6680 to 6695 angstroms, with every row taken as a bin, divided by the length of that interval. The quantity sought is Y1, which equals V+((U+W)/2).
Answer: 24.8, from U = 12.4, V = 12.2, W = 12.7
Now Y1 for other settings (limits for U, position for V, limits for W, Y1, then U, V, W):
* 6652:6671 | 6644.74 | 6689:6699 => 25.5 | 12.7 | 12.86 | 12.6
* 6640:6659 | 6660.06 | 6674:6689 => 25.7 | 13.0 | 12.81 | 12.8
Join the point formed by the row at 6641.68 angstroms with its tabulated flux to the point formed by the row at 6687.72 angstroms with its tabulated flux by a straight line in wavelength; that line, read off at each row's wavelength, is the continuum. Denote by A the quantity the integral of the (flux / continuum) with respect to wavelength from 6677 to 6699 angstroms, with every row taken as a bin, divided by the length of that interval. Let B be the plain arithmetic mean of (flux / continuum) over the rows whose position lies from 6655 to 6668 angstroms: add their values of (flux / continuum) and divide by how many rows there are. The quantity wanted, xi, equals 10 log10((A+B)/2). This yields 0.04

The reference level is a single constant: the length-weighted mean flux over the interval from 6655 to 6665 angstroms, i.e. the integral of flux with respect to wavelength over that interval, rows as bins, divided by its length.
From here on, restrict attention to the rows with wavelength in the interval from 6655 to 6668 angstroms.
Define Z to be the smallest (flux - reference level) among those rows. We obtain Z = -0.37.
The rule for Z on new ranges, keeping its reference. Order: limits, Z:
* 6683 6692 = -0.19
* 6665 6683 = -0.37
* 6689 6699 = -0.30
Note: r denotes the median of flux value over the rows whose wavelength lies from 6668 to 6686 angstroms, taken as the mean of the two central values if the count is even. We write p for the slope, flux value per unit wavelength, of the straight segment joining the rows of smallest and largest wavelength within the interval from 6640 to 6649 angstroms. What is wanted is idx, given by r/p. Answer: 128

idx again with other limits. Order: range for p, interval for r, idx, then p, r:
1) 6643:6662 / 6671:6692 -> -3900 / 0.00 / 12.7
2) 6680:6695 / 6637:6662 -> -613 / -0.02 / 12.9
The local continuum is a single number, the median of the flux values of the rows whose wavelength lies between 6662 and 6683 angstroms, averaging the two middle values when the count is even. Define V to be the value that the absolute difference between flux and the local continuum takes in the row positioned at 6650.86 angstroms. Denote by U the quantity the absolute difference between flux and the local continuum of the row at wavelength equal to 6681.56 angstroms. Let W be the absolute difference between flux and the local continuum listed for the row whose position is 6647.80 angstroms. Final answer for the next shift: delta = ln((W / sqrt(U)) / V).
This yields 0.3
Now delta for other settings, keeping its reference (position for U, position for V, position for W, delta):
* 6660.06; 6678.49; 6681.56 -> 0.6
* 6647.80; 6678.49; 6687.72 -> -2.0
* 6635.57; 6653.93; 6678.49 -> 0.2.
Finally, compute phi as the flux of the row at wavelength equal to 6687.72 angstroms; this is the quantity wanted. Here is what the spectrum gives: 12.6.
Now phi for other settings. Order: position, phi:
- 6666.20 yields 12.42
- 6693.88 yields 12.72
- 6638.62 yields 12.64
